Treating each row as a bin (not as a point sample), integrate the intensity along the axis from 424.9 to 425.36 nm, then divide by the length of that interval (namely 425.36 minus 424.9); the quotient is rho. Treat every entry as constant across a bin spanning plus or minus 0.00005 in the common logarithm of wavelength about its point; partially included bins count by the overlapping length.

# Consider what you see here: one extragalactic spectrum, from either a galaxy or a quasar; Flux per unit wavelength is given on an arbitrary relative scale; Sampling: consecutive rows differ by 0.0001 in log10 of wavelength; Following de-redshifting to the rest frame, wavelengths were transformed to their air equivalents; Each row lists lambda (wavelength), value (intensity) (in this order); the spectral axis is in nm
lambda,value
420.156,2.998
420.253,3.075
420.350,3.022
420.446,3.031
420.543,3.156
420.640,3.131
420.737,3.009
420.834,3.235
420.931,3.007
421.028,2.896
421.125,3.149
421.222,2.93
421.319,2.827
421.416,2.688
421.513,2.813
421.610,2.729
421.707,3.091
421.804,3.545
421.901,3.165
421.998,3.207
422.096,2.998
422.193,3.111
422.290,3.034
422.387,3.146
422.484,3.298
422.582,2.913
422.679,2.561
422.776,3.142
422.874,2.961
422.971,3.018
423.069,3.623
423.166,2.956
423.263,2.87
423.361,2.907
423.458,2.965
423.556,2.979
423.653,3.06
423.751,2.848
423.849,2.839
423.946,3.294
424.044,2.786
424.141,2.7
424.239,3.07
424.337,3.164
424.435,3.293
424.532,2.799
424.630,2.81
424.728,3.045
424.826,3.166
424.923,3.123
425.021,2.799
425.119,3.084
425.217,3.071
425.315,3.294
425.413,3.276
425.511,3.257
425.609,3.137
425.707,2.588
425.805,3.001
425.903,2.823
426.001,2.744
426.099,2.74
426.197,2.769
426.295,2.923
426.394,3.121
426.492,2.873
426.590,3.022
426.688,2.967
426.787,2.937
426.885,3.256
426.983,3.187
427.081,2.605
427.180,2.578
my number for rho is 3.07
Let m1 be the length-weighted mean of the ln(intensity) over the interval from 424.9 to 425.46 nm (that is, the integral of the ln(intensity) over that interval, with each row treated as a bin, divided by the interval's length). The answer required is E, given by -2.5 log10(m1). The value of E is -0.134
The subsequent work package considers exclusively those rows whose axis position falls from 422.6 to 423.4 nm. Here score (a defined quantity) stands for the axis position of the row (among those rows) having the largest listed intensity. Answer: 423.069 nm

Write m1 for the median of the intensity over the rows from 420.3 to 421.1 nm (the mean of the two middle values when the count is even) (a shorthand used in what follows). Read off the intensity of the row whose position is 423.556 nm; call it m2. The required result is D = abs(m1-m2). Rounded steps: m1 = 3.03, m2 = 2.979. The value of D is 0.05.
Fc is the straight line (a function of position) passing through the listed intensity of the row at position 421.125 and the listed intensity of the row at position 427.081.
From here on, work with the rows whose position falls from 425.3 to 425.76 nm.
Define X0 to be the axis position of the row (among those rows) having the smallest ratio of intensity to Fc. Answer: 425.707 nm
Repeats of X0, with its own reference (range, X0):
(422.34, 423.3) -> 422.679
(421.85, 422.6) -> 422.582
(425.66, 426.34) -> 425.707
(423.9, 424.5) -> 424.141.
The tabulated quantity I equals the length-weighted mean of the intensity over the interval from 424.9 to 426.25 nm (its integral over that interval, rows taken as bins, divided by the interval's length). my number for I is 2.98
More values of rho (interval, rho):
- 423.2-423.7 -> 2.96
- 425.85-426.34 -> 2.80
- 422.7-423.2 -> 3.11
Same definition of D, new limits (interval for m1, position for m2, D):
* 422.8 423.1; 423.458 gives 0.05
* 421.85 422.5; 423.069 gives 0.48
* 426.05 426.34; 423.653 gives 0.29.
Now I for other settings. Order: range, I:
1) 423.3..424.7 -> 2.96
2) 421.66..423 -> 3.09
